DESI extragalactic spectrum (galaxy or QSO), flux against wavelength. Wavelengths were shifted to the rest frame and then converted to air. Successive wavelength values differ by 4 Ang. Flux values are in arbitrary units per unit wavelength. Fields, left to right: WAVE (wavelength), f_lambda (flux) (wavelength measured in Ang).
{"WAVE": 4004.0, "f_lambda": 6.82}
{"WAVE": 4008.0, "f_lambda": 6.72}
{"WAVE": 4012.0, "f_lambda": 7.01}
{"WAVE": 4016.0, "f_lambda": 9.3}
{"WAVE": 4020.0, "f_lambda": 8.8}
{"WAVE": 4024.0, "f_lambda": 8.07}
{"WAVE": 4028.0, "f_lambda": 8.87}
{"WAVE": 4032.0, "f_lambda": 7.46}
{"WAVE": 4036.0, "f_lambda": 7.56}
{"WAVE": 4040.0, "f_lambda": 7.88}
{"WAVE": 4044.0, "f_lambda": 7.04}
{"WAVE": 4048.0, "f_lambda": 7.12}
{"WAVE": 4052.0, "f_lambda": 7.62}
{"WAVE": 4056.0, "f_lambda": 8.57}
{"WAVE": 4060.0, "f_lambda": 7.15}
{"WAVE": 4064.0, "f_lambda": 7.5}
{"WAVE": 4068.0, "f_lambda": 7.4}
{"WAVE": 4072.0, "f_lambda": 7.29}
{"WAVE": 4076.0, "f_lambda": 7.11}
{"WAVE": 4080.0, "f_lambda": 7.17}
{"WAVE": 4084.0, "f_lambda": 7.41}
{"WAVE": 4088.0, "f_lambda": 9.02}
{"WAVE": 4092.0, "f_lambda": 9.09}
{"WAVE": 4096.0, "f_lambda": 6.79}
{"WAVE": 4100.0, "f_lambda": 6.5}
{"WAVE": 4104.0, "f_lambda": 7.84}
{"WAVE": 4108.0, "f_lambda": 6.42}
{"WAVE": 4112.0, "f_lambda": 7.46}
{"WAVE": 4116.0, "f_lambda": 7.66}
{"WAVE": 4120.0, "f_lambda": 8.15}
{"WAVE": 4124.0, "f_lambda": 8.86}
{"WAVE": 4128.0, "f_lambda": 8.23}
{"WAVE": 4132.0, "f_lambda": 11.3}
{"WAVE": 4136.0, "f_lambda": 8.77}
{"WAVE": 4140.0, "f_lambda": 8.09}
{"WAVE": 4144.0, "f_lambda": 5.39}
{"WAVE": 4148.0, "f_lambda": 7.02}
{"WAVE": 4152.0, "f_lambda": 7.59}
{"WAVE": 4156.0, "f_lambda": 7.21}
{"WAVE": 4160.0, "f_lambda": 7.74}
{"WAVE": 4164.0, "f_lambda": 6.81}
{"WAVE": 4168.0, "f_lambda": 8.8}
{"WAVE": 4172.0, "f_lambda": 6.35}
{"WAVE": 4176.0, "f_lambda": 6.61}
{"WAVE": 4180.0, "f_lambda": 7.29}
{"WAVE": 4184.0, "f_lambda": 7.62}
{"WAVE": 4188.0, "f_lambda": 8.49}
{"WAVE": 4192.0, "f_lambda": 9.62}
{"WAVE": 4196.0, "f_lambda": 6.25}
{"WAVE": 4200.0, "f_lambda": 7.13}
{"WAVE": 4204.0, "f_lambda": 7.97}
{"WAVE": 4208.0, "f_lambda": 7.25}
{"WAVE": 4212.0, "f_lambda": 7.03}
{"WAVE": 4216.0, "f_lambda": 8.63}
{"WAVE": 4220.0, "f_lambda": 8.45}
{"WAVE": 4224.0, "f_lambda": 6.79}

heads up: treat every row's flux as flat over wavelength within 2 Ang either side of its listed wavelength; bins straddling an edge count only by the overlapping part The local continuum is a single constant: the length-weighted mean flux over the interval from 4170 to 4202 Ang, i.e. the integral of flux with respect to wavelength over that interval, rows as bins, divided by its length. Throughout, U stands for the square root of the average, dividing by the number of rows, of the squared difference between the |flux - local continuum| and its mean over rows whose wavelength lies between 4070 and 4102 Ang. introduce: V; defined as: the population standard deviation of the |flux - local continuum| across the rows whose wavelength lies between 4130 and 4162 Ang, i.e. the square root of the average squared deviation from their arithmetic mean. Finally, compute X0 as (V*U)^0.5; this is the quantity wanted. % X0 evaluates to 0.86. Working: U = 0.61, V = 1.20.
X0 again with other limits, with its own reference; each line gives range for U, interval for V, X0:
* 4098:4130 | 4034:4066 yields 0.36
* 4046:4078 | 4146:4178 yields 0.37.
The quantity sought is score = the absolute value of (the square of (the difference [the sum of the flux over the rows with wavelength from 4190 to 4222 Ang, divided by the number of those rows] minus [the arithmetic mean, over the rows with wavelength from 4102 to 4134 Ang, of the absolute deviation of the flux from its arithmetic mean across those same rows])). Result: 47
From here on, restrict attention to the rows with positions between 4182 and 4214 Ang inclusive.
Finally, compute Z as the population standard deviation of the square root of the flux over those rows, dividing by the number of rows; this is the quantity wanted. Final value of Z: 0.172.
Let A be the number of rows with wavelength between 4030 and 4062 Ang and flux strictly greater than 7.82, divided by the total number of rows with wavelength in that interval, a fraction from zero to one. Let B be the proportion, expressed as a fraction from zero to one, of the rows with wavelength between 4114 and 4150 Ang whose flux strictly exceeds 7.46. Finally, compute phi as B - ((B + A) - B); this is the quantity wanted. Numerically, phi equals 0.5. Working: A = 0.25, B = 0.78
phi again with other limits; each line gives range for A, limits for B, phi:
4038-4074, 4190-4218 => 0.2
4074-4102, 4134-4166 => 0.2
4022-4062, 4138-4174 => 0.0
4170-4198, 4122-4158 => 0.4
